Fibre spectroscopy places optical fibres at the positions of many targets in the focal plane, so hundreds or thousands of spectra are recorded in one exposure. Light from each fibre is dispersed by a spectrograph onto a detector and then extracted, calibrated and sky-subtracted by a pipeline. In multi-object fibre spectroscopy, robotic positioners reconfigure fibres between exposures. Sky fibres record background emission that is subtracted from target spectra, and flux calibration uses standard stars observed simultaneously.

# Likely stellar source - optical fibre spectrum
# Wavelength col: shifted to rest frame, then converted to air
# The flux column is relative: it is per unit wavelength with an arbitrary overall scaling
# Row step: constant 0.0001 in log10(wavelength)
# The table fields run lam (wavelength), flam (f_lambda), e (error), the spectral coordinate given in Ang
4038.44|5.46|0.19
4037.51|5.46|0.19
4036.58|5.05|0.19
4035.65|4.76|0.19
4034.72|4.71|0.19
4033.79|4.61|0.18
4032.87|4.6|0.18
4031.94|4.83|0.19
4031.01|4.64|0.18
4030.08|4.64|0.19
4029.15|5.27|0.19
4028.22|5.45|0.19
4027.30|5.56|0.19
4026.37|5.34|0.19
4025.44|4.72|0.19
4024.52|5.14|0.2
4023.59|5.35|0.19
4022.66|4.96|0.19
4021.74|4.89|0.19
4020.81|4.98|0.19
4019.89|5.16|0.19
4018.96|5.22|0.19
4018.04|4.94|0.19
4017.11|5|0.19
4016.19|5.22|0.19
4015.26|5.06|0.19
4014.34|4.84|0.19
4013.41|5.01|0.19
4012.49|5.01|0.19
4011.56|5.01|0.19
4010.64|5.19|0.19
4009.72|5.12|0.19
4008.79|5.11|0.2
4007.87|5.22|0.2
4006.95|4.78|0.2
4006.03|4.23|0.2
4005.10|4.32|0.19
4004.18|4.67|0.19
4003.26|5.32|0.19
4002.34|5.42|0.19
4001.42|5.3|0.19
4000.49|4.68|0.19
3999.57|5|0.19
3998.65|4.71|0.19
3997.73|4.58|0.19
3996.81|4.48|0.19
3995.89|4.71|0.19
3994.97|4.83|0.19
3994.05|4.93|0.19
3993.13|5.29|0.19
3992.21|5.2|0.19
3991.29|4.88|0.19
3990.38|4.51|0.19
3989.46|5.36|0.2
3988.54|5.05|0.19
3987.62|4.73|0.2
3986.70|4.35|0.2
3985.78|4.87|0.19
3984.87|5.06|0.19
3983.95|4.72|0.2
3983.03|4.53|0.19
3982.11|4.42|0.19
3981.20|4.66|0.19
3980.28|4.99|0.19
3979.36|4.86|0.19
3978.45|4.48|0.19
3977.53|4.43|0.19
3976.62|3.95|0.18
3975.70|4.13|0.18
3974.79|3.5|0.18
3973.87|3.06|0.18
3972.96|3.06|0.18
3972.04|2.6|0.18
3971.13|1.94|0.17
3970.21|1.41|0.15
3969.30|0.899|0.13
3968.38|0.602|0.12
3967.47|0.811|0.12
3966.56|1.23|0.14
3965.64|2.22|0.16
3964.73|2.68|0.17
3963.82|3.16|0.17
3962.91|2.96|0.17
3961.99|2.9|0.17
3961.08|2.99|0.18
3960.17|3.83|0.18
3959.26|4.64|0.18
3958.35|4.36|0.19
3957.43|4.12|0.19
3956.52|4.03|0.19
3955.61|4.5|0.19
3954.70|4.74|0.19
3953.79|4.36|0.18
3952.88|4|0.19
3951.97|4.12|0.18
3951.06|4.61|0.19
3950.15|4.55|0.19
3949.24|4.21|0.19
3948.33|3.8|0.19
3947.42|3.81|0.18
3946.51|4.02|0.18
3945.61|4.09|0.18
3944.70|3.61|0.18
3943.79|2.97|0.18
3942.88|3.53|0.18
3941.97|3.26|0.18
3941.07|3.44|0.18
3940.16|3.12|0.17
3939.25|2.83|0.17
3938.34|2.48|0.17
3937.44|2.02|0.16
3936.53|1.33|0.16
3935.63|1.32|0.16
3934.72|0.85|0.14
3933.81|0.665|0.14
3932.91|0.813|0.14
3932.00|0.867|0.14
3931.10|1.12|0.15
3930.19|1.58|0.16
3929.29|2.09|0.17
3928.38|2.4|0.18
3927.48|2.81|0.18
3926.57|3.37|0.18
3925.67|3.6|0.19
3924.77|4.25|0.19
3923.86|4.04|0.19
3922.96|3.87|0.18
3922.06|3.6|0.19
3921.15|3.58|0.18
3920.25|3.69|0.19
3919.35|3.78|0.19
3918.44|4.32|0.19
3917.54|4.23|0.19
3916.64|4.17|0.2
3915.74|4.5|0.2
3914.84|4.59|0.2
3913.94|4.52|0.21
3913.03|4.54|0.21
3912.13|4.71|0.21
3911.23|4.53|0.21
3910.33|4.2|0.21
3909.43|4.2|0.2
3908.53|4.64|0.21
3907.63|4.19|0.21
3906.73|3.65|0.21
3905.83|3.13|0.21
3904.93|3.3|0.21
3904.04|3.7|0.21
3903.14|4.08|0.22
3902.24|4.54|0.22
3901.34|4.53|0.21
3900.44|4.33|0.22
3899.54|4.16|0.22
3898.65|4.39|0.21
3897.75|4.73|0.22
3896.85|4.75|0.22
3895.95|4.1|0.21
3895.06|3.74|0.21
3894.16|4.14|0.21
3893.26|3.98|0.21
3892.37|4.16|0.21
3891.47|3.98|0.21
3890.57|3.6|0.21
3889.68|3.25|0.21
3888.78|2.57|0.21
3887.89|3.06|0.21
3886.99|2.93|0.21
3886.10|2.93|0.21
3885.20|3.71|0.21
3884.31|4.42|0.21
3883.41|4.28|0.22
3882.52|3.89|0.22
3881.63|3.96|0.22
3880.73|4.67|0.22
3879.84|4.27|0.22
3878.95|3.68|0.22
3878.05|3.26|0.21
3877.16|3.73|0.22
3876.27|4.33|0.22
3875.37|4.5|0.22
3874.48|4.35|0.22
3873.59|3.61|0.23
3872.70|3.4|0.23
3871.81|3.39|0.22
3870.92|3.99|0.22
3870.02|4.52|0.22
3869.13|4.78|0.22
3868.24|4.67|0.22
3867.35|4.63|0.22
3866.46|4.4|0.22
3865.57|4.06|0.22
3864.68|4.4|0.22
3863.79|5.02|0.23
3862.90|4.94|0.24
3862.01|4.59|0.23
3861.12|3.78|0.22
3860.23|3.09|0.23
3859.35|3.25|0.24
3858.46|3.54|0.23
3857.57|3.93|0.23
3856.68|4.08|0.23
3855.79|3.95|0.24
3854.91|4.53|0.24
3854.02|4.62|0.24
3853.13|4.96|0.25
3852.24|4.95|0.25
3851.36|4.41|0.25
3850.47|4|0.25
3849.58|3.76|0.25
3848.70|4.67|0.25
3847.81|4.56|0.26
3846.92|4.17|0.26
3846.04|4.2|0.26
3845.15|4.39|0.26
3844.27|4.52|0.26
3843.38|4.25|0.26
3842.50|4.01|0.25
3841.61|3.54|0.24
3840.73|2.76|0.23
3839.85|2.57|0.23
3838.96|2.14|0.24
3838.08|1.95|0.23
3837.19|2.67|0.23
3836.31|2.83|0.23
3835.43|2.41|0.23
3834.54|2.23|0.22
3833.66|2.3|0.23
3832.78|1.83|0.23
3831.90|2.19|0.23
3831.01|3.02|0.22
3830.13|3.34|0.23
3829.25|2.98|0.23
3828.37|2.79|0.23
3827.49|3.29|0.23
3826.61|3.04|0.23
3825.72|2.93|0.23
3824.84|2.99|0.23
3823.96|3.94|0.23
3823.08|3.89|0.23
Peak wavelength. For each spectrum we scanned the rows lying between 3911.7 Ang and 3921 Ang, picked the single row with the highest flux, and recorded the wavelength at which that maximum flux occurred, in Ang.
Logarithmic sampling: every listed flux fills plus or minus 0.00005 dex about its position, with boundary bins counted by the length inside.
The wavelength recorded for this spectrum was 3912.13 Ang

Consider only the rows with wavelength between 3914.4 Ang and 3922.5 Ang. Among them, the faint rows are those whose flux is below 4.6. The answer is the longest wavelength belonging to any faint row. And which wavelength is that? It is 3922.06 Ang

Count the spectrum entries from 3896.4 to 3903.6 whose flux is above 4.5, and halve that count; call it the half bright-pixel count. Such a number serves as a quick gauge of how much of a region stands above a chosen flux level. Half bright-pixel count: 2.0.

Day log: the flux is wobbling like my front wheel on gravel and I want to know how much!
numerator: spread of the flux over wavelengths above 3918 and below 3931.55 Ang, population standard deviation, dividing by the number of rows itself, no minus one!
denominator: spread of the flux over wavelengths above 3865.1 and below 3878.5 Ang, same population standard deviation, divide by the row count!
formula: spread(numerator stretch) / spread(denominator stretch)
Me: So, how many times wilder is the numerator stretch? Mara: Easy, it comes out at 1.9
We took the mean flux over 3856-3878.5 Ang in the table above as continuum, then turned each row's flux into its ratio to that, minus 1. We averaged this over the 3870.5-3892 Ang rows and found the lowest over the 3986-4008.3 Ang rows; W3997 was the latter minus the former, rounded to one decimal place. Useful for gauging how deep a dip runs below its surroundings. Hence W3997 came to 0.1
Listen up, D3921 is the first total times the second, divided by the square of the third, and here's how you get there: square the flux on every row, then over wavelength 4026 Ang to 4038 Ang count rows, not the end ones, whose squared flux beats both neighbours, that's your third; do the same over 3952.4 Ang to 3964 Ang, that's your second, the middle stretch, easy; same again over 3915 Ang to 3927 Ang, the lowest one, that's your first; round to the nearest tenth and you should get 1.0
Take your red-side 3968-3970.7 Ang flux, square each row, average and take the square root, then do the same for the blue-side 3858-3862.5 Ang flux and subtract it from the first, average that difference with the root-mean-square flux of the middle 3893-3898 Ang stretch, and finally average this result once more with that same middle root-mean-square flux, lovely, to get 2.5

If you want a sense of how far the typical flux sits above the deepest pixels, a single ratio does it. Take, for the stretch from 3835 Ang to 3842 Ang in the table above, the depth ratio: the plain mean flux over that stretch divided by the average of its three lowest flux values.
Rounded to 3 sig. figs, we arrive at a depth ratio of 1.20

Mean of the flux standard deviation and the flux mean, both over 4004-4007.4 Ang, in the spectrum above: 2.4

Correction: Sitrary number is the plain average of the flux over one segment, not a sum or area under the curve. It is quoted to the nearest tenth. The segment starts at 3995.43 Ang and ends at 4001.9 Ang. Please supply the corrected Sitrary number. 4.8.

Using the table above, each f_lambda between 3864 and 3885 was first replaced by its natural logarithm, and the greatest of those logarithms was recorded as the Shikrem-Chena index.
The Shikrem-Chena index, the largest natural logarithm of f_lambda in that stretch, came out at 1.56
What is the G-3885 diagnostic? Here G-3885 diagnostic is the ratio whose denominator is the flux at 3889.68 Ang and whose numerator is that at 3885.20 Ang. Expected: 1.1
